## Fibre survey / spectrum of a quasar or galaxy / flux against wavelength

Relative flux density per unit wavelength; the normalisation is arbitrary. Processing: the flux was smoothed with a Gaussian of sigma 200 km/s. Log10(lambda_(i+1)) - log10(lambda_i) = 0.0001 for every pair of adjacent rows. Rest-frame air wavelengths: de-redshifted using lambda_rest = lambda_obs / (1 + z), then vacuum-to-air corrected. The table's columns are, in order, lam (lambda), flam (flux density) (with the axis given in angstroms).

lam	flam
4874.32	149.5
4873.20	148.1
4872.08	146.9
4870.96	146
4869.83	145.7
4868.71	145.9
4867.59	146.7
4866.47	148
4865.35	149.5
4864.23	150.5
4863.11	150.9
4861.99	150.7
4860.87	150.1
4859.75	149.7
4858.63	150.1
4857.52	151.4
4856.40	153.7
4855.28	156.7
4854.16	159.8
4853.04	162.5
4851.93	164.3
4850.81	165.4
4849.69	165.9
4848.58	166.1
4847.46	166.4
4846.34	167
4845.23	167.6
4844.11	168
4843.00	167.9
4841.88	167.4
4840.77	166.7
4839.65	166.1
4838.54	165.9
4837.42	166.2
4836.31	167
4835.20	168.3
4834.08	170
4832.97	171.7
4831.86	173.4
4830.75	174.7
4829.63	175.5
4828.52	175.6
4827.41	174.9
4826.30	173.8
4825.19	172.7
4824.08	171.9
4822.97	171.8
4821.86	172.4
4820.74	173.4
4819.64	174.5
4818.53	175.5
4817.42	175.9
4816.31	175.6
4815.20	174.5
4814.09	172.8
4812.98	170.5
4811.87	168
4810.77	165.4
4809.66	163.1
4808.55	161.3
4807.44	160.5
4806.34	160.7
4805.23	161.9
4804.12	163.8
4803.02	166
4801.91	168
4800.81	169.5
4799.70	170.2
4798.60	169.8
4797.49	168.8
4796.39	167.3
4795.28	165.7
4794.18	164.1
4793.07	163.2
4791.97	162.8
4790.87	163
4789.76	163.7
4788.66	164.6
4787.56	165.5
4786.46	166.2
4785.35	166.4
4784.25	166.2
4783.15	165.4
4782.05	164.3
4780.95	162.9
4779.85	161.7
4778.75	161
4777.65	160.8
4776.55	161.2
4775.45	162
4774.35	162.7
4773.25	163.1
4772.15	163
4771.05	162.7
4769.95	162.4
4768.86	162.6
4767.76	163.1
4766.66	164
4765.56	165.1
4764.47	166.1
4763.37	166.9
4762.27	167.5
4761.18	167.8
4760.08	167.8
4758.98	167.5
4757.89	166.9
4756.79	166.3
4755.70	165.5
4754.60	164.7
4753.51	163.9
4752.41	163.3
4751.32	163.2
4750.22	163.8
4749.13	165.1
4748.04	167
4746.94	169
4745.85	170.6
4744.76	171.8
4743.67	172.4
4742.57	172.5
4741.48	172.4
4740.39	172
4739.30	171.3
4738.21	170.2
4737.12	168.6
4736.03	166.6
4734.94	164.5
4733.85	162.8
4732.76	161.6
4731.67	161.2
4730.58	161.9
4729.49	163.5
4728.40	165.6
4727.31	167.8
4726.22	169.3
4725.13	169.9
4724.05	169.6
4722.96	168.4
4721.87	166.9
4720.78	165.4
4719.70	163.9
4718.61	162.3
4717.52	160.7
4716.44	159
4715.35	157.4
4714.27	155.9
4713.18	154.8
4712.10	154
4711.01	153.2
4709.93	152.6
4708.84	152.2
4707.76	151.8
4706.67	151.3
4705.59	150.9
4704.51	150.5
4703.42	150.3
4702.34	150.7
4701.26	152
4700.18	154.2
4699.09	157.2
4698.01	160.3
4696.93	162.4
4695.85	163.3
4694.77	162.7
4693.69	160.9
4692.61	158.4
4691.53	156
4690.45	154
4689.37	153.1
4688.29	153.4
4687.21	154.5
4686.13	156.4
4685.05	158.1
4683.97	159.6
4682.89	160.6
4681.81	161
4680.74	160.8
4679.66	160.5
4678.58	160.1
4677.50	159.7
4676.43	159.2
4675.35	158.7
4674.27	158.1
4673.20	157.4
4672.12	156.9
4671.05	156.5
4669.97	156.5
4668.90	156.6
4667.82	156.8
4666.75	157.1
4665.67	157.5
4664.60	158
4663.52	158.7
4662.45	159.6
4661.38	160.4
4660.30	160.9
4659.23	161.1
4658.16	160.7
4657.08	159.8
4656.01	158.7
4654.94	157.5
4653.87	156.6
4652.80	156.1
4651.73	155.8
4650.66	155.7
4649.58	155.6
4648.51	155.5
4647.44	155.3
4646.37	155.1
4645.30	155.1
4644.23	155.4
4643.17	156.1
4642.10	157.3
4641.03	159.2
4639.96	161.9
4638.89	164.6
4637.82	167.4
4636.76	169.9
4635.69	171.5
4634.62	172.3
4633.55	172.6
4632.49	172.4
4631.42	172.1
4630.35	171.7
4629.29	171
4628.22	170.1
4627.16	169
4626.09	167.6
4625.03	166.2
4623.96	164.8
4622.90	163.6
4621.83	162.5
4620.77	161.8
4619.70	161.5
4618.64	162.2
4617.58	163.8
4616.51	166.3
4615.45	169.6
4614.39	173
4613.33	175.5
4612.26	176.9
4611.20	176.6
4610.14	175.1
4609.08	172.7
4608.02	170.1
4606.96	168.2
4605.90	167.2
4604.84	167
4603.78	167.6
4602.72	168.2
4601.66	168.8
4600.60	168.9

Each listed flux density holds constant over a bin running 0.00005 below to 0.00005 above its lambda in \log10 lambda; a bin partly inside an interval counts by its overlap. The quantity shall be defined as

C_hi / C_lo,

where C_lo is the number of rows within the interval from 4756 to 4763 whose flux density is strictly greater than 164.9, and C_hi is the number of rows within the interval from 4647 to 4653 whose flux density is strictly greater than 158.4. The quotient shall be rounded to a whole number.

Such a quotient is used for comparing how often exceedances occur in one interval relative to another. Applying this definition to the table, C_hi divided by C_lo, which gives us 0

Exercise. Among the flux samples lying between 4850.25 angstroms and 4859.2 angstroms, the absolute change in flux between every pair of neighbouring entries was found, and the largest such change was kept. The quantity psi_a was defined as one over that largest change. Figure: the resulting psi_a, 0.32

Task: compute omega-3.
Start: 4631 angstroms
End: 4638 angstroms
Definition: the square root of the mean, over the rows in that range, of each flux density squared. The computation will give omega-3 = 171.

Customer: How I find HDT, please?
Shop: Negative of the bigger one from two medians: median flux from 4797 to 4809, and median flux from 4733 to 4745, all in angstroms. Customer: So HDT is -171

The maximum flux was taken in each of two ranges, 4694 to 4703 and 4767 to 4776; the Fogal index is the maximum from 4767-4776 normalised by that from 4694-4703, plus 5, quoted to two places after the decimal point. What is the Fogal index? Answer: 6.00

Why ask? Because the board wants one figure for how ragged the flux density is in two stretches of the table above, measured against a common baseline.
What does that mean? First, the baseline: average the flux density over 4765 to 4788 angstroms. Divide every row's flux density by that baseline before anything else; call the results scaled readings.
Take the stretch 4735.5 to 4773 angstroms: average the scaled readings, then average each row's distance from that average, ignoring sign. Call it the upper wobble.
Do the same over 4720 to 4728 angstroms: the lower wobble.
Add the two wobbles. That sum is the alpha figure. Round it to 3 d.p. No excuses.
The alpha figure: 0.024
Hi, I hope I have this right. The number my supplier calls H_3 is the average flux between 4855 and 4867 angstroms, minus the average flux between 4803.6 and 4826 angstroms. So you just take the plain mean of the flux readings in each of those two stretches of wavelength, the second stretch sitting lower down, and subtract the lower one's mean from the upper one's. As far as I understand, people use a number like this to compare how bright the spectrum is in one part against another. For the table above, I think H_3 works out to -18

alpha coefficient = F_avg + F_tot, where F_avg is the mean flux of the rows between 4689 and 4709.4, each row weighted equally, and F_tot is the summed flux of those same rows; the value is 3108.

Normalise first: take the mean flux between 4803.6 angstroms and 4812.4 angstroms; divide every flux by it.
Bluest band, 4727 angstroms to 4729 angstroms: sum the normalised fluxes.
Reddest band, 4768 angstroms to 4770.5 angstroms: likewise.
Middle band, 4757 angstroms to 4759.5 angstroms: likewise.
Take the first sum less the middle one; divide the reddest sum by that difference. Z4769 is -325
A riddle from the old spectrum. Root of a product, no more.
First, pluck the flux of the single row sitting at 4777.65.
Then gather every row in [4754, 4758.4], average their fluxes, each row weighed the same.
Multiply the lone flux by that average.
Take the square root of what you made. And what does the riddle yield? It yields 163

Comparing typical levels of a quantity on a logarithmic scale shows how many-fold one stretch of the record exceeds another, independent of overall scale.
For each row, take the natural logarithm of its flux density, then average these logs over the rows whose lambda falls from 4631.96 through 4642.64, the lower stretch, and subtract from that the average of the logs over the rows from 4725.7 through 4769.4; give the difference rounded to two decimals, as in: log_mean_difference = 0.00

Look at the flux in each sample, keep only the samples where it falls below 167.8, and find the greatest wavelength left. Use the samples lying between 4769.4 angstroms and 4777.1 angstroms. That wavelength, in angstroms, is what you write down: 4776.55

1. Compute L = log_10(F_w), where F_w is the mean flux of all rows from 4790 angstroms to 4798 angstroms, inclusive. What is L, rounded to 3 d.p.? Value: 2.217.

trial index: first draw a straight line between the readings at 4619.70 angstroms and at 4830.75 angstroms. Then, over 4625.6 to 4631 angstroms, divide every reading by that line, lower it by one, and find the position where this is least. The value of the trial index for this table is 4626.09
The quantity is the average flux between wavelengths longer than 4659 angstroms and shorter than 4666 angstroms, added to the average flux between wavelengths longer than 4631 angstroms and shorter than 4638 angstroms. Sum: 331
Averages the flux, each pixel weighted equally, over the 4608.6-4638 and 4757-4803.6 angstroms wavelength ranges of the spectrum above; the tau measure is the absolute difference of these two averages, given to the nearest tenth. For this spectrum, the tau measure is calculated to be 4.3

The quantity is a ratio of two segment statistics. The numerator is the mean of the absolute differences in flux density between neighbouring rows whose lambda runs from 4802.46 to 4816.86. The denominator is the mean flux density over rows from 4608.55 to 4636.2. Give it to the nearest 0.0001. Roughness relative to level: 0.0101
